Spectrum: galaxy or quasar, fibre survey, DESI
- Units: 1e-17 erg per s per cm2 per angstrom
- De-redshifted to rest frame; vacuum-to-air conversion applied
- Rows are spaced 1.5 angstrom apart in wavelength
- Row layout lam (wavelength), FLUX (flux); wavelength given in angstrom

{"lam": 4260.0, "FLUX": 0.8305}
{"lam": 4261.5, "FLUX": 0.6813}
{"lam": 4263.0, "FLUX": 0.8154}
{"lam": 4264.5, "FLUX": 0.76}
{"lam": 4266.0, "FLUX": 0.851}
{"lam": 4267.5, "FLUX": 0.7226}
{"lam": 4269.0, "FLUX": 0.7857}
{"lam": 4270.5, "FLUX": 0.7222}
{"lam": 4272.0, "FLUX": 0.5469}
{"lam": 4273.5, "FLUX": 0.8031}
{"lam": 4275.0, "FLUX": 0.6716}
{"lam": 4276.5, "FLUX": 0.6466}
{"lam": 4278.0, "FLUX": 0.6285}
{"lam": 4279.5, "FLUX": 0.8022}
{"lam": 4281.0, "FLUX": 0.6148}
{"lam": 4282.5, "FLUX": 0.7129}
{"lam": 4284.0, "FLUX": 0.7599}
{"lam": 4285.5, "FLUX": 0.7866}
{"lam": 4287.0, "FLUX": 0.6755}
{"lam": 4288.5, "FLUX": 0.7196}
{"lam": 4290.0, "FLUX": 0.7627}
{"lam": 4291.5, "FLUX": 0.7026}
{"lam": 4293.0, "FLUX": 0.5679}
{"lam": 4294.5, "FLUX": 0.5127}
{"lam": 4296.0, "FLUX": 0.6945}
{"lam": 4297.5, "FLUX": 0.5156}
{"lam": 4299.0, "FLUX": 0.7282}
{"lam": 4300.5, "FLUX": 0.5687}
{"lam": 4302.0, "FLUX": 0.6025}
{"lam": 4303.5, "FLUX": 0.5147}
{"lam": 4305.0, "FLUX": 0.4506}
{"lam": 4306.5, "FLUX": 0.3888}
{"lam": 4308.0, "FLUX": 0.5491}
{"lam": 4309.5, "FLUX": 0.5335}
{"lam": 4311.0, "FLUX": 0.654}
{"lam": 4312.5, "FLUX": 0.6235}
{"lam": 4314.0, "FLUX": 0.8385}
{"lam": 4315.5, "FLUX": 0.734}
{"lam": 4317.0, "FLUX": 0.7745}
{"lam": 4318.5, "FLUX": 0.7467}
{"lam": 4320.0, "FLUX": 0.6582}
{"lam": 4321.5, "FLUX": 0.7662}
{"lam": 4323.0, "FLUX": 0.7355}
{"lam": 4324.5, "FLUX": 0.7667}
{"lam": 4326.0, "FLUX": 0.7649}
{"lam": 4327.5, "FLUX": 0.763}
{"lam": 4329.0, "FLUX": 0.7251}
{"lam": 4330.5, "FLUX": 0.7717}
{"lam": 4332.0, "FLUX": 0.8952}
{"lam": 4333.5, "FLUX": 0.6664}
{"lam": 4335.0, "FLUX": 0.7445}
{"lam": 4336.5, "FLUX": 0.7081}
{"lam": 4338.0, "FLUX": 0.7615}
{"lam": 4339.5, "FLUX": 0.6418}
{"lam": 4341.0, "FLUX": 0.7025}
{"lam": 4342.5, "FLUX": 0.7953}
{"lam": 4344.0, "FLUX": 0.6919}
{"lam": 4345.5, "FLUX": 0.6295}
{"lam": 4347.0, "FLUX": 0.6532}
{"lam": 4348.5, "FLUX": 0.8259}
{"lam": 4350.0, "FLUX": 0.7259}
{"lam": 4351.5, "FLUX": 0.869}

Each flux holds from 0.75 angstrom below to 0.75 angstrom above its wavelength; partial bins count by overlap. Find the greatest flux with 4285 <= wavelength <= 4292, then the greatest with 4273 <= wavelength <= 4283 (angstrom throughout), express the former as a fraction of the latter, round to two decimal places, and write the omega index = 0.98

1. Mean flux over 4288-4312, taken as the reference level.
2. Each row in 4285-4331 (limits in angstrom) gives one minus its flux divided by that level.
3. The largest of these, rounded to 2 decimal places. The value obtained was 0.34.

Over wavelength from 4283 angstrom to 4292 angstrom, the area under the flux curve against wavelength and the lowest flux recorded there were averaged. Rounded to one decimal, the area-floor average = 3.6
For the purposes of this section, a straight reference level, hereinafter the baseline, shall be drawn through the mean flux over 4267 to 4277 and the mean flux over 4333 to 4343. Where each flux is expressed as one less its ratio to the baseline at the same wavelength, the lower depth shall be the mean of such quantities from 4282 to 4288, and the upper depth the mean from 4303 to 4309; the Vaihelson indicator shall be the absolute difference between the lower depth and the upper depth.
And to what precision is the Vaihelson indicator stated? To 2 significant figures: 0.37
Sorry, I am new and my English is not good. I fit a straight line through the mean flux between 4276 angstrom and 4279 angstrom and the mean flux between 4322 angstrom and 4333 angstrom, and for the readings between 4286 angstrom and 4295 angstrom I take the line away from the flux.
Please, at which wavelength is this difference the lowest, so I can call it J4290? 4294.5 angstrom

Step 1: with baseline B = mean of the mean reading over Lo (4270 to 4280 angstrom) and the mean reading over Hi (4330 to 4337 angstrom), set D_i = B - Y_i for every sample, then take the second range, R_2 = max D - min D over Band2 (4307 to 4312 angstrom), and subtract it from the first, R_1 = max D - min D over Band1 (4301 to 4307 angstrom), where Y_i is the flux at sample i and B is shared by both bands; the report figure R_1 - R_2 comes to 0.093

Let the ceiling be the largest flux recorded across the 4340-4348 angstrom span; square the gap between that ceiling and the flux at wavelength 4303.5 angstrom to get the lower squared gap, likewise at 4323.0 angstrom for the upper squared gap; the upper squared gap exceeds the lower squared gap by -0.075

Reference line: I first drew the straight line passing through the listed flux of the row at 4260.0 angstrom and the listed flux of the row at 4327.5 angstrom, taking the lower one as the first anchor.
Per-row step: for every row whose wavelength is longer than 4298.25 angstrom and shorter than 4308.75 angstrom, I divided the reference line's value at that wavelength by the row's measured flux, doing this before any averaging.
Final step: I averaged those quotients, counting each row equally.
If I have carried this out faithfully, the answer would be 1.50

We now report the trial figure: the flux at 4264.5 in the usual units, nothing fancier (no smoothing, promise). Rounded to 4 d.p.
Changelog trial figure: 0.7600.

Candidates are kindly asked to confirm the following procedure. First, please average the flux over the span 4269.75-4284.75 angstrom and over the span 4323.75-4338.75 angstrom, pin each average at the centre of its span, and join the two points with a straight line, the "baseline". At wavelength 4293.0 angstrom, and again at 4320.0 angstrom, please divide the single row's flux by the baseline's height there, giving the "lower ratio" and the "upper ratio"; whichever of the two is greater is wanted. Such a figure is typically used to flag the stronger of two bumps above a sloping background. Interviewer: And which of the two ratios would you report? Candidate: 0.89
